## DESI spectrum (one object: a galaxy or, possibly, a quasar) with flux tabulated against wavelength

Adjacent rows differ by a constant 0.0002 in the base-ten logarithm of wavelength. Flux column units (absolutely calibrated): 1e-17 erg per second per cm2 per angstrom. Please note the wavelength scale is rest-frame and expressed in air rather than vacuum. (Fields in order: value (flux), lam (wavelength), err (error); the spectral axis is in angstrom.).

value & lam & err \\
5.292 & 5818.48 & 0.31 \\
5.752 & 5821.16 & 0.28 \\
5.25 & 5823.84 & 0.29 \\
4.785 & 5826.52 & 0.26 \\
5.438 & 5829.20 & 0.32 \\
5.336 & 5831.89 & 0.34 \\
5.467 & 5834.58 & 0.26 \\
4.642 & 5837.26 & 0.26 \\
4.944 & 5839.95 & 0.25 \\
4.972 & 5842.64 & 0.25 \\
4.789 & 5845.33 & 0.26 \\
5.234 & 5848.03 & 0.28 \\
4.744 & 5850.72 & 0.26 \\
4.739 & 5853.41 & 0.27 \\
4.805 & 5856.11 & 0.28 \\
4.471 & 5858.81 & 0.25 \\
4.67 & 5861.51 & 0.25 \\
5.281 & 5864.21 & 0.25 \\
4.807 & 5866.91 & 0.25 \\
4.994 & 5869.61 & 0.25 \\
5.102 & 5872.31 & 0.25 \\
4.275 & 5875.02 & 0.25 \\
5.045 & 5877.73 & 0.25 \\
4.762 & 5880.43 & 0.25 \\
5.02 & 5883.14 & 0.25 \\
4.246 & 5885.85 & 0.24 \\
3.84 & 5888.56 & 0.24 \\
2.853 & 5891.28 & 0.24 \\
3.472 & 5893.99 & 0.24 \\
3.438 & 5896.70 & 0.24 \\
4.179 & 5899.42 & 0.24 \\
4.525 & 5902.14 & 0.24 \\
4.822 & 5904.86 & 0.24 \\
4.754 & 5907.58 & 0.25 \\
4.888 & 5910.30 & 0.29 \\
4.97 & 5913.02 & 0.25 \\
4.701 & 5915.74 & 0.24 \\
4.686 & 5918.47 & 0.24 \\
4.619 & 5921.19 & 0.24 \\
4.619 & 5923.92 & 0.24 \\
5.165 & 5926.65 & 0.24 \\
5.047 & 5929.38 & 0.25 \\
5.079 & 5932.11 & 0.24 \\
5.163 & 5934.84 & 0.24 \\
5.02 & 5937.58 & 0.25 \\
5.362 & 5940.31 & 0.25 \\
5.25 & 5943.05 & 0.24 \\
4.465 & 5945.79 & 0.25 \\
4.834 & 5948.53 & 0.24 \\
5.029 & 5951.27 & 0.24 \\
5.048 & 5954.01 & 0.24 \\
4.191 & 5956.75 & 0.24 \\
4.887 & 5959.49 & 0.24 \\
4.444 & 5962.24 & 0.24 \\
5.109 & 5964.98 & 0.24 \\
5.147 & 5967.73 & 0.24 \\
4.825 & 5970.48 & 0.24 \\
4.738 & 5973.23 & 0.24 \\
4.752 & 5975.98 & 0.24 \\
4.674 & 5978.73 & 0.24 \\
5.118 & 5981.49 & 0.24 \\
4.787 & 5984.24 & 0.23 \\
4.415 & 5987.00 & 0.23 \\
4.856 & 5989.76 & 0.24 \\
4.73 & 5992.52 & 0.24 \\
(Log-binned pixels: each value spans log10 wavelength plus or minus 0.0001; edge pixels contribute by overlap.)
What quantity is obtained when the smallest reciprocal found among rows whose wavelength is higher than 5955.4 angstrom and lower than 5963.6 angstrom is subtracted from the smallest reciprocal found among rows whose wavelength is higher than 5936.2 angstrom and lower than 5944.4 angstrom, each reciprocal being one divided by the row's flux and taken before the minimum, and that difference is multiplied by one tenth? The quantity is -0.0018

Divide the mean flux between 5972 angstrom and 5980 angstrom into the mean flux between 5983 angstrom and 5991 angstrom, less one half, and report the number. 0.49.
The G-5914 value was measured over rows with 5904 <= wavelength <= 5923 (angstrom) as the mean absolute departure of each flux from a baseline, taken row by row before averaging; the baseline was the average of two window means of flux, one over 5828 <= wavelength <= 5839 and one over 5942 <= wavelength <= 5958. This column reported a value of 0.23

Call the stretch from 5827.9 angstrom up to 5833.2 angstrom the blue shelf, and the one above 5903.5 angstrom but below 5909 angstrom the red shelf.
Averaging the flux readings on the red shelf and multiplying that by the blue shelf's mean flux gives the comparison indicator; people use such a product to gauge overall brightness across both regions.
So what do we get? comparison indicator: 25.8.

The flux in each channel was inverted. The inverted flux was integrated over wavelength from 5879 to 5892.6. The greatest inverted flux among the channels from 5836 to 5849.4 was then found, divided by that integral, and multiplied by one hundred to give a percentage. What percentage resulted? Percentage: 6.3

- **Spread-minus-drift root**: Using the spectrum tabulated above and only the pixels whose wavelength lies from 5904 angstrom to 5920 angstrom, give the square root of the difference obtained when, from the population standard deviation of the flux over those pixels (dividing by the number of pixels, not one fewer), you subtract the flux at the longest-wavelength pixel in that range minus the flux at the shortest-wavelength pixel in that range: 0.49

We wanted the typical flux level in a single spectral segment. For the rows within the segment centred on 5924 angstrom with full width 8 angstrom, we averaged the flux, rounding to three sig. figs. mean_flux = 4.80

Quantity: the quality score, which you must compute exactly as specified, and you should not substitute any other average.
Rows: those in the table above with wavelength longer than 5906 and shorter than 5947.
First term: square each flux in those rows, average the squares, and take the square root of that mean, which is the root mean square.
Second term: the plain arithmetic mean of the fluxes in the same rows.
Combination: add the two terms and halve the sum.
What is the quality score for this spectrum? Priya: 4.92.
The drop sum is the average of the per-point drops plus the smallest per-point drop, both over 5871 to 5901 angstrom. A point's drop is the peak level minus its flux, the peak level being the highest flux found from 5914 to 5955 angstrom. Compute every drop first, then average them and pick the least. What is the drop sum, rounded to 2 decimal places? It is 1.42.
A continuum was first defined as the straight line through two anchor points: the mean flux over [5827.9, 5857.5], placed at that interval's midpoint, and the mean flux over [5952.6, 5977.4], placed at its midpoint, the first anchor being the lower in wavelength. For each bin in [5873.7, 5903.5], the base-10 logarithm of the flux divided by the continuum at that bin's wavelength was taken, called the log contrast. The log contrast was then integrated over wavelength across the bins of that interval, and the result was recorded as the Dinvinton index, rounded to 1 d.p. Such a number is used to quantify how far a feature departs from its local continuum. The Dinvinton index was -2.4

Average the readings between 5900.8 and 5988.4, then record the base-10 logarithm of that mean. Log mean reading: 0.69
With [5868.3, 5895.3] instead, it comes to 0.64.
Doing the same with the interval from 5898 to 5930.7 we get 0.68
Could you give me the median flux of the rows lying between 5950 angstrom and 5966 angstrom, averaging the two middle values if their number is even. 4.96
